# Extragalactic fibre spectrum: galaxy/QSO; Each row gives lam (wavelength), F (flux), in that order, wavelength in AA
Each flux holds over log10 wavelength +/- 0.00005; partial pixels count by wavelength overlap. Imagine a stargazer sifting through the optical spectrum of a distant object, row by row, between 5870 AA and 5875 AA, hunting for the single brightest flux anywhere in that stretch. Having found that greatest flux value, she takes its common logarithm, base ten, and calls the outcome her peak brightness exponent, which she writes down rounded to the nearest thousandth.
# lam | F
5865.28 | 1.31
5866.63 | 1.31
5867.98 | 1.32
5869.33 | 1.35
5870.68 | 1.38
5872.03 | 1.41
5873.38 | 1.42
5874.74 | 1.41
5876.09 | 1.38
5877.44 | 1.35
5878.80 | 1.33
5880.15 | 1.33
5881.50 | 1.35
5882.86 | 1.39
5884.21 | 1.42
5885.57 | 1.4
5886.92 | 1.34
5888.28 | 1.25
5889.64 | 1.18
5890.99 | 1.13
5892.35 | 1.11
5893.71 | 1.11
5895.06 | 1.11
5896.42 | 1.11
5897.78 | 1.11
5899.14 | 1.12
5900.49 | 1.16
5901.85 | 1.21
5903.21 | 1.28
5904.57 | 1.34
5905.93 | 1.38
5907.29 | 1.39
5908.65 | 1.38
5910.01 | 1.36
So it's 0.152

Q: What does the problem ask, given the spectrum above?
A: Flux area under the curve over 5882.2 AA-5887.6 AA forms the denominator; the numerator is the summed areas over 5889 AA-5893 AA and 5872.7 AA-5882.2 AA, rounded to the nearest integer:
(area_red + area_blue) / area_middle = 2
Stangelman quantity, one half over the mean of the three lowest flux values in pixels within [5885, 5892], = 0.42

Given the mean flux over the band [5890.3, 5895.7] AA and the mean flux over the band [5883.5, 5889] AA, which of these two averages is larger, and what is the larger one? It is 1.35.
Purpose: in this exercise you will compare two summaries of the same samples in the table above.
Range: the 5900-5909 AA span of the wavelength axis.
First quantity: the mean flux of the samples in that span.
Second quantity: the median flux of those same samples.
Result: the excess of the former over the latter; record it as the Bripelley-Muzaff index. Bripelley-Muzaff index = -0.034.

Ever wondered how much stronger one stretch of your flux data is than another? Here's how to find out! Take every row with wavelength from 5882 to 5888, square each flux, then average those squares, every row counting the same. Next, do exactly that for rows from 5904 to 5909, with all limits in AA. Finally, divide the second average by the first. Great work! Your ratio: 1.0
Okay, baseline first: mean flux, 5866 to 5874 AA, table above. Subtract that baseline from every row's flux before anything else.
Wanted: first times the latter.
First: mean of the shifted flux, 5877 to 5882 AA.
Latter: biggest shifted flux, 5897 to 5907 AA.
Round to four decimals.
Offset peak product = -0.0004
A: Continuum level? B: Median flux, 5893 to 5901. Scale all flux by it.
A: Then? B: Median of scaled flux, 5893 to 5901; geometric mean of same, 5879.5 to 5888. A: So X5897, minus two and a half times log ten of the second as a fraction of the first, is -0.23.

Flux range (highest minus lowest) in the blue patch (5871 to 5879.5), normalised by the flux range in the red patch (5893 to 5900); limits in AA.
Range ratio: 9.0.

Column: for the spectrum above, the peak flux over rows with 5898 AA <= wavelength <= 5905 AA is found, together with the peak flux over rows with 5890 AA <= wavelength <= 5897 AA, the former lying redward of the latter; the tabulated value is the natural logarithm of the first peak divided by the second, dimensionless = 0.17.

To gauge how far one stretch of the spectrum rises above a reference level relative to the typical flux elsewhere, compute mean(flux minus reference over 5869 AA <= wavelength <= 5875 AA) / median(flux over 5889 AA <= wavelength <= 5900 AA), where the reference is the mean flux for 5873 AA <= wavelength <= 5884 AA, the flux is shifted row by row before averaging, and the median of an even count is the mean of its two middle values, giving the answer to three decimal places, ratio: 0.022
